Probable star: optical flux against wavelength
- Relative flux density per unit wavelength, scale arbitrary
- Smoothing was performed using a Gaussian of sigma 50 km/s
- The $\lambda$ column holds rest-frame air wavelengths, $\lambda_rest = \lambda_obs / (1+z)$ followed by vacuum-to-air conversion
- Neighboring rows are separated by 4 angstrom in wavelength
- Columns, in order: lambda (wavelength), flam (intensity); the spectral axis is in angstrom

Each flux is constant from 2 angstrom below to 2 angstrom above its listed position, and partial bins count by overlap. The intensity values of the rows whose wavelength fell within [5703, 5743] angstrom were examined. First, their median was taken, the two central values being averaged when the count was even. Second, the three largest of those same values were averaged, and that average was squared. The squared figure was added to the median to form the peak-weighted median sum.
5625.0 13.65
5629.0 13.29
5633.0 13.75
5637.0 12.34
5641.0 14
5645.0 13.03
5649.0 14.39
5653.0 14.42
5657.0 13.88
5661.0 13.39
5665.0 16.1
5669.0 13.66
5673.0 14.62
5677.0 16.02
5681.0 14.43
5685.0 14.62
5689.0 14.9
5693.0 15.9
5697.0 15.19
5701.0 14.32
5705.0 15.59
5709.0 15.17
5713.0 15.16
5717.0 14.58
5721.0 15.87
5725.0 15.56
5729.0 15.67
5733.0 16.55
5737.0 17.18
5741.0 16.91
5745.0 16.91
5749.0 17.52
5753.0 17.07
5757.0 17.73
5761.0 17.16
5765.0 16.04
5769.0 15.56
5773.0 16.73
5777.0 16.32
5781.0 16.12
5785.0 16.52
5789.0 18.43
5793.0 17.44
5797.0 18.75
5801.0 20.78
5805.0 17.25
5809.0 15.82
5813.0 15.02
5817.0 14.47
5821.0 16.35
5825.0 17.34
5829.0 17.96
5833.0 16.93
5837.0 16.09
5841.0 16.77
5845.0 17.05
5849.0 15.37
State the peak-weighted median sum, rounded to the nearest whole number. 301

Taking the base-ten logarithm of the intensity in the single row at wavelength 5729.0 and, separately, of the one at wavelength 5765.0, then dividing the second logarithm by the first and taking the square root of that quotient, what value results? 1.004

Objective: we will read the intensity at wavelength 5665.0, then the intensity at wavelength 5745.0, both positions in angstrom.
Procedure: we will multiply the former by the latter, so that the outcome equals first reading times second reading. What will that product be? 272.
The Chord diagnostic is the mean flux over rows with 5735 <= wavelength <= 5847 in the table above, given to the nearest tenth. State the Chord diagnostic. 16.9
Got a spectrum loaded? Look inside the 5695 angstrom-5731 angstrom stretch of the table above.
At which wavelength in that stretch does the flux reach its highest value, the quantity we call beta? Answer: 5721.0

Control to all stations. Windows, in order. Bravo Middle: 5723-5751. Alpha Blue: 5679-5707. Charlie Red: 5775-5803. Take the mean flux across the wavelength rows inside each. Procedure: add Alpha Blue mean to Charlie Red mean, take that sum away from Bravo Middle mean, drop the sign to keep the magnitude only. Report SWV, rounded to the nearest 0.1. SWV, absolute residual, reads 16.1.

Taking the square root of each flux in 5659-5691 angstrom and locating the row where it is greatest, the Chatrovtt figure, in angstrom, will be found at 5665.0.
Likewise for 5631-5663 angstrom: 5653.0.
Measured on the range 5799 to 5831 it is 5801.0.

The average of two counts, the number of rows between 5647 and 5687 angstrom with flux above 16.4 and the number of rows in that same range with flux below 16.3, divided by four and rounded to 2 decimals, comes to 1.25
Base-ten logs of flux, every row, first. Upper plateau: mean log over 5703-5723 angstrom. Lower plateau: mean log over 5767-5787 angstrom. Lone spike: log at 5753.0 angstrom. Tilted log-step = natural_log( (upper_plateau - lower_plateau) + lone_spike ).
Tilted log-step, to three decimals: 0.187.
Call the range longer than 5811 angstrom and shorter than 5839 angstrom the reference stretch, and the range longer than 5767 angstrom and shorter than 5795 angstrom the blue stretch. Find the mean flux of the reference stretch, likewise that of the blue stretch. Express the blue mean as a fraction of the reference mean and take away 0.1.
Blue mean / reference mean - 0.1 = 0.93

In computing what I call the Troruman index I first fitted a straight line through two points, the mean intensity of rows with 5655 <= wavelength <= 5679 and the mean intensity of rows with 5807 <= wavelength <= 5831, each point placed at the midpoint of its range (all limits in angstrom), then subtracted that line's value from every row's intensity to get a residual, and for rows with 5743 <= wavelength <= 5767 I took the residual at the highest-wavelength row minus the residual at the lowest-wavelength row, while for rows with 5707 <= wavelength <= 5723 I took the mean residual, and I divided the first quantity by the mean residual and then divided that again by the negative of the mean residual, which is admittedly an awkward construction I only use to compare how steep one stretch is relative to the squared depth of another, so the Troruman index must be 121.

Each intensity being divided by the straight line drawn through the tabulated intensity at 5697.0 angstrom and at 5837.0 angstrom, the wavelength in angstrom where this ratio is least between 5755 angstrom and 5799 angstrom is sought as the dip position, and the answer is 5769.0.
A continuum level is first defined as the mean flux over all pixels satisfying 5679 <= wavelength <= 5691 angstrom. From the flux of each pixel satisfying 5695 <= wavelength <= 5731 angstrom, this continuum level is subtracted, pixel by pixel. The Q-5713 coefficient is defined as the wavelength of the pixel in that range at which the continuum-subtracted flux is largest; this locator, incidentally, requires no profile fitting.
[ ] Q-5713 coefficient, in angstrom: 5721.0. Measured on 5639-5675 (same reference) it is 5665.0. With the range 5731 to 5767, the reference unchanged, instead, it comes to 5757.0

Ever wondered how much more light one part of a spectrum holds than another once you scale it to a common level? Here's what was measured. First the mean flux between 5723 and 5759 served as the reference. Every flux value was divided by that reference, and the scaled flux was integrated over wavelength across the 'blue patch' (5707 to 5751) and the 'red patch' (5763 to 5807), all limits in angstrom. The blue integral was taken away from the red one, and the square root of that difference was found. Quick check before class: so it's 1.8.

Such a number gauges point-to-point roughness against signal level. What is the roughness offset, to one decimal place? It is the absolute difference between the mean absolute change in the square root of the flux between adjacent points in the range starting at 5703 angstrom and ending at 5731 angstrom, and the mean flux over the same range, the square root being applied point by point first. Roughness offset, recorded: 15.3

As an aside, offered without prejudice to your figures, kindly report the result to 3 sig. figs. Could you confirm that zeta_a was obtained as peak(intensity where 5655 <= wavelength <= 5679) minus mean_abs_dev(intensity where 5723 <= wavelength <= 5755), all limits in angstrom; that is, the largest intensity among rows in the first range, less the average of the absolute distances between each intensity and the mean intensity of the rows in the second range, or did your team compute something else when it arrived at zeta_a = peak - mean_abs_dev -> 15.5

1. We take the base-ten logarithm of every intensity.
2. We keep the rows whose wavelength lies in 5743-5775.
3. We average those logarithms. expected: 1.23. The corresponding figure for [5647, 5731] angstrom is 1.17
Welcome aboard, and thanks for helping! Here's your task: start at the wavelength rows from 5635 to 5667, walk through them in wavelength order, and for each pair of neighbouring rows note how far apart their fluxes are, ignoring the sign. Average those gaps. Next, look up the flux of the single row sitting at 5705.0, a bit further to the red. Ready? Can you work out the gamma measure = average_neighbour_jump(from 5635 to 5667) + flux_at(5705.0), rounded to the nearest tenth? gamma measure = 16.7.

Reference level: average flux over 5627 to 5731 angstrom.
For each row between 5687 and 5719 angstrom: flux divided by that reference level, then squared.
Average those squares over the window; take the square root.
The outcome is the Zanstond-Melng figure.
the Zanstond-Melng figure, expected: 1.03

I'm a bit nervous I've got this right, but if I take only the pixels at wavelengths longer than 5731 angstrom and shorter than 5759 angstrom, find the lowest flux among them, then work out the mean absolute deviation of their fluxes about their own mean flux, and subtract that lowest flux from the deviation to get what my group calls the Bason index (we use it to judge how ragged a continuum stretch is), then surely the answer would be -16.2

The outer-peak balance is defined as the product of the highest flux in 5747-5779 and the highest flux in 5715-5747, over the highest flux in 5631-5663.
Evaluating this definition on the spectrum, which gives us 21.1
